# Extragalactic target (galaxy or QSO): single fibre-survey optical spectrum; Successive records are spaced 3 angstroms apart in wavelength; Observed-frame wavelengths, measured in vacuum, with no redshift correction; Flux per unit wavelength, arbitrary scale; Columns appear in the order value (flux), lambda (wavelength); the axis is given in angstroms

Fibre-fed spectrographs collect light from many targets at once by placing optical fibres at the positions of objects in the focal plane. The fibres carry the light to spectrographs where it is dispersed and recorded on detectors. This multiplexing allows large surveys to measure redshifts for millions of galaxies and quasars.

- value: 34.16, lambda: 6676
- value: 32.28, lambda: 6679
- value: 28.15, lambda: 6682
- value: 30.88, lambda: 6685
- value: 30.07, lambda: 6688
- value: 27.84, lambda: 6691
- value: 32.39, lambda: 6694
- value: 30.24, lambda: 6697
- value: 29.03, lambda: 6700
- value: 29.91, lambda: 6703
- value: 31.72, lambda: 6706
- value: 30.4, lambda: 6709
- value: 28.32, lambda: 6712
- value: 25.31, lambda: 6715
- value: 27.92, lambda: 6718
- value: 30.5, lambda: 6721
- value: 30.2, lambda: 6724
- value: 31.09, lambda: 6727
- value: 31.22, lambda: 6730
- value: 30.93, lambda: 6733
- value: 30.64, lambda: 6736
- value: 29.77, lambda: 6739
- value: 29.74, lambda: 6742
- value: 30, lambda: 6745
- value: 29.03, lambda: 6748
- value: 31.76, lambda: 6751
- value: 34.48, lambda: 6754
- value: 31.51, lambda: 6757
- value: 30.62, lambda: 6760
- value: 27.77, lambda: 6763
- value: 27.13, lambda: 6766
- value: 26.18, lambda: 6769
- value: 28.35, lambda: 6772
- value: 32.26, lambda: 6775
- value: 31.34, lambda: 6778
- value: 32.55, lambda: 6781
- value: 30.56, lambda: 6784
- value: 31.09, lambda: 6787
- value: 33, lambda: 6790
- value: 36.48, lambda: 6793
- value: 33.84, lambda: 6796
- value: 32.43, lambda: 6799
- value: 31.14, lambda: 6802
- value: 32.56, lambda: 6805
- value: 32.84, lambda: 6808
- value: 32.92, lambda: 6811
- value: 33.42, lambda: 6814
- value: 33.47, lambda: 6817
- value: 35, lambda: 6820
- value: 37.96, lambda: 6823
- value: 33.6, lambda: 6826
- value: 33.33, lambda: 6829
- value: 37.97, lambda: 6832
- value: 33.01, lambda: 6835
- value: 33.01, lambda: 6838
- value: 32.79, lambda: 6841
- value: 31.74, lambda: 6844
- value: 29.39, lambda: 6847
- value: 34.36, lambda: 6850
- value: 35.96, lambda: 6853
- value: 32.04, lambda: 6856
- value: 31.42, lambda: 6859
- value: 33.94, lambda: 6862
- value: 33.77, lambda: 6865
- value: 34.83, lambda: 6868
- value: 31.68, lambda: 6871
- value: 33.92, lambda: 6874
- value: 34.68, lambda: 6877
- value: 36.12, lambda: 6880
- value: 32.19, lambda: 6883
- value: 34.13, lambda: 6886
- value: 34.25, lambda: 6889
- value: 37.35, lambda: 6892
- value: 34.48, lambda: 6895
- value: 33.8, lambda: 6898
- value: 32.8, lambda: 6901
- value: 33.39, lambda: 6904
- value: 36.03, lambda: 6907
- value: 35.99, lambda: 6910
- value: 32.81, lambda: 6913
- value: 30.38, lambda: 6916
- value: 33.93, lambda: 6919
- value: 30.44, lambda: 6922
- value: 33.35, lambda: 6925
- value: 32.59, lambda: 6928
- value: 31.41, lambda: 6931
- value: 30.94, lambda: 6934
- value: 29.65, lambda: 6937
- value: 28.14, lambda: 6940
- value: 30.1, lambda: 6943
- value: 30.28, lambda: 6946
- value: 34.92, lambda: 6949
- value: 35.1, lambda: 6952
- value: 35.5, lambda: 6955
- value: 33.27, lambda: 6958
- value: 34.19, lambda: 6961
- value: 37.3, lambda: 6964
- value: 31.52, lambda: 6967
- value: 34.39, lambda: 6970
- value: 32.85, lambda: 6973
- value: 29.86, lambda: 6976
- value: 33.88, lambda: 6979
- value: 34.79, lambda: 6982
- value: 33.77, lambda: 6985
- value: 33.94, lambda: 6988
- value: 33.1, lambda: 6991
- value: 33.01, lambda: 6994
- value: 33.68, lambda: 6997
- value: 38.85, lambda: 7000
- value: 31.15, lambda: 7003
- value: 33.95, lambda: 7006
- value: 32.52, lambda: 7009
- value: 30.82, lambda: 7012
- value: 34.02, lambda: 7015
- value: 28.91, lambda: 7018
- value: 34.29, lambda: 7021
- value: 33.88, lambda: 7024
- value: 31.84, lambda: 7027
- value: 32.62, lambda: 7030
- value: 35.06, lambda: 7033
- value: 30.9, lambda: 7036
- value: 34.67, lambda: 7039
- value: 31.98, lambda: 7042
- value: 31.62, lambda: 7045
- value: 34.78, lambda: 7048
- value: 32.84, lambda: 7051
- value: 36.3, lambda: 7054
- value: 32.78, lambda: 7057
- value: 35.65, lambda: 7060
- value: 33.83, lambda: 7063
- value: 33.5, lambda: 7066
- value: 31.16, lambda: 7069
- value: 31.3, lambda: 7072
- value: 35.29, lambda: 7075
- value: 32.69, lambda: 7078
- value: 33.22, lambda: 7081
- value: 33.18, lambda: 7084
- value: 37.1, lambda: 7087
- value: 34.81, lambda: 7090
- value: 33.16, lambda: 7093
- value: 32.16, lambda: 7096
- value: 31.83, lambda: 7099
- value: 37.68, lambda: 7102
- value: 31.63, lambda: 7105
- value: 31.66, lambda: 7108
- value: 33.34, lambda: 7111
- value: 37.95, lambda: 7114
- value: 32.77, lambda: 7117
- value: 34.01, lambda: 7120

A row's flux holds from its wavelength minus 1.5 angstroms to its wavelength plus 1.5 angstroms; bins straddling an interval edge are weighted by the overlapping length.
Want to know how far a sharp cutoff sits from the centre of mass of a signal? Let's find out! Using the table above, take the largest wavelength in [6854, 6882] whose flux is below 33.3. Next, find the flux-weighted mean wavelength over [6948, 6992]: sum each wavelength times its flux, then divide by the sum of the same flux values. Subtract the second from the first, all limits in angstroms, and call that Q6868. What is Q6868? -98.8 angstroms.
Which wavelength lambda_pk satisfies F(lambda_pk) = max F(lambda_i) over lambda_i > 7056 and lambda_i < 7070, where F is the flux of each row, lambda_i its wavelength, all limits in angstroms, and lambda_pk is 7060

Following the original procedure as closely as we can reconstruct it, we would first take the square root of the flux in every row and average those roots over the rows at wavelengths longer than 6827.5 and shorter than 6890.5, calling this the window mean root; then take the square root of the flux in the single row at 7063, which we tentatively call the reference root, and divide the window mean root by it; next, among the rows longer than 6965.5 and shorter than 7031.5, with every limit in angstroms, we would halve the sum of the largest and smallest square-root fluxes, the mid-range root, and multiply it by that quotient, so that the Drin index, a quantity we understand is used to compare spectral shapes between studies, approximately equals 5.78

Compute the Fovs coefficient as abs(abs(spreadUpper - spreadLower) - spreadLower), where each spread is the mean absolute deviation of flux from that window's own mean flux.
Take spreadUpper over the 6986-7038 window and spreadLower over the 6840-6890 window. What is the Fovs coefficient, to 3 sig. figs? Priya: 1.37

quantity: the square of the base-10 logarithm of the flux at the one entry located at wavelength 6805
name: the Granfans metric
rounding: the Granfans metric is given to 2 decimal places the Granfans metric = 2.29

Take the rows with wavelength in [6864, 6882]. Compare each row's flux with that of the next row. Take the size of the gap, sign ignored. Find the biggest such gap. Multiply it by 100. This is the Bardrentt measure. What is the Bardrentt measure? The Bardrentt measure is 315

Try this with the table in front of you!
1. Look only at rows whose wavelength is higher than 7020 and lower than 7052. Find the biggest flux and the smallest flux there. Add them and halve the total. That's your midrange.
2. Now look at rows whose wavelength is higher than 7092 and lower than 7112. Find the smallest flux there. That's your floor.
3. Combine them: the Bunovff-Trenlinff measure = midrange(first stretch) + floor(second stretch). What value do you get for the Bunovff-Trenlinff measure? 64.6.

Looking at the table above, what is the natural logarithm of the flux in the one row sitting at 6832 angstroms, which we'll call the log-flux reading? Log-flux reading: 3.64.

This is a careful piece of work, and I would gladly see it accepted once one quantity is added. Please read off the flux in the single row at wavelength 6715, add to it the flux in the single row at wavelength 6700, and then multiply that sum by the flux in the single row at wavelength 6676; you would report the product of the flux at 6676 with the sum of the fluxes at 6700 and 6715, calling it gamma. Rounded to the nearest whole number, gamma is 1856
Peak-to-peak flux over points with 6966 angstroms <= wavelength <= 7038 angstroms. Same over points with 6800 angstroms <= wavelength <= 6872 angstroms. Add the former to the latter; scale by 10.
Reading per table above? 185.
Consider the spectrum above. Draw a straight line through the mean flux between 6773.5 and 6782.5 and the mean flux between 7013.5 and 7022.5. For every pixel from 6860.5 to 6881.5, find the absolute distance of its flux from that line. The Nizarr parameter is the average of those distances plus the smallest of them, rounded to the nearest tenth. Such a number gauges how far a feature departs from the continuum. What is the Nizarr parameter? 2.6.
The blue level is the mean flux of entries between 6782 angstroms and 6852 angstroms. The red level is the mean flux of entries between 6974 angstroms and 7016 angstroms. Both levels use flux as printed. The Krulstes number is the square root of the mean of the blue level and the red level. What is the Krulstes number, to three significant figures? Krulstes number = 5.77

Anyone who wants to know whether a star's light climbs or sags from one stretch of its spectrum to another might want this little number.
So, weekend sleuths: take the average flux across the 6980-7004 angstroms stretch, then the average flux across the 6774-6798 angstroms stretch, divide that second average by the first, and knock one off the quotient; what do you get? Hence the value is -0.04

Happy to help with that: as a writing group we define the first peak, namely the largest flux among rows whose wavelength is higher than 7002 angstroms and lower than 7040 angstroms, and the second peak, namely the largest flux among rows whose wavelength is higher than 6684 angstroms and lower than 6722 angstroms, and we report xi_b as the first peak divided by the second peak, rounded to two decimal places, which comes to 1.08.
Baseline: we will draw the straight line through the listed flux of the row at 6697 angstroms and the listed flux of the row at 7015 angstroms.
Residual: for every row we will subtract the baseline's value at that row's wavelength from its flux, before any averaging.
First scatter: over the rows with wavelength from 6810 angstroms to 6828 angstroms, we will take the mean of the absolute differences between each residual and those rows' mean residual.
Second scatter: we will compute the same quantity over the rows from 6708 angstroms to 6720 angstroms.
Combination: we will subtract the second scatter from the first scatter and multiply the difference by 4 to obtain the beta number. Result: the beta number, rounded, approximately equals 0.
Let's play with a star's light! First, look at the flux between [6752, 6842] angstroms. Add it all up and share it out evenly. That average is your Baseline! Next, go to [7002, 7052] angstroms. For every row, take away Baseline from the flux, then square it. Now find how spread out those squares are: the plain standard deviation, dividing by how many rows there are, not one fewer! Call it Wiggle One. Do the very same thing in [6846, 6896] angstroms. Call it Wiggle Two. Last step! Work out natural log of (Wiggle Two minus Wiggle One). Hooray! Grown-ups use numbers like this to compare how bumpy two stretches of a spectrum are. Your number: 1.1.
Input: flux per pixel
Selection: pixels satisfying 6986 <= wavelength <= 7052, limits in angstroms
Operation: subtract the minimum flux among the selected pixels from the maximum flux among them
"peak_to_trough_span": 9.9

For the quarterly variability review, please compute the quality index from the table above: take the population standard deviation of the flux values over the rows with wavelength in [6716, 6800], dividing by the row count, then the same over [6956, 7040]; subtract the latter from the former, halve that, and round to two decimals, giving 0.09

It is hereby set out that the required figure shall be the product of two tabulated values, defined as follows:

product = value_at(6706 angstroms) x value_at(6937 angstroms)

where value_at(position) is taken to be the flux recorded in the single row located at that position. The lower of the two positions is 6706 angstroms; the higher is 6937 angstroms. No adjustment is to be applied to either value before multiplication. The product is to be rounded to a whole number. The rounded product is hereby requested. 940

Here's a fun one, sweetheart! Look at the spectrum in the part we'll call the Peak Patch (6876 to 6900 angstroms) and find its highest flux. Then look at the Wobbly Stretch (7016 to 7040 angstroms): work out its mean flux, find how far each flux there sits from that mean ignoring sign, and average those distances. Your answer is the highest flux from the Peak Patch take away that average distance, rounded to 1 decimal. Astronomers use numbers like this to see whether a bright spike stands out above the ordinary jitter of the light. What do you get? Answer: 35.6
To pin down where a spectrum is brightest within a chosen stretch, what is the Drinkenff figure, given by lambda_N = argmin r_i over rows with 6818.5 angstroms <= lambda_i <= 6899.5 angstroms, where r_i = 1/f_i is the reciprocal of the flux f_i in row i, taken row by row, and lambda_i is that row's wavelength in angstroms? 6832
